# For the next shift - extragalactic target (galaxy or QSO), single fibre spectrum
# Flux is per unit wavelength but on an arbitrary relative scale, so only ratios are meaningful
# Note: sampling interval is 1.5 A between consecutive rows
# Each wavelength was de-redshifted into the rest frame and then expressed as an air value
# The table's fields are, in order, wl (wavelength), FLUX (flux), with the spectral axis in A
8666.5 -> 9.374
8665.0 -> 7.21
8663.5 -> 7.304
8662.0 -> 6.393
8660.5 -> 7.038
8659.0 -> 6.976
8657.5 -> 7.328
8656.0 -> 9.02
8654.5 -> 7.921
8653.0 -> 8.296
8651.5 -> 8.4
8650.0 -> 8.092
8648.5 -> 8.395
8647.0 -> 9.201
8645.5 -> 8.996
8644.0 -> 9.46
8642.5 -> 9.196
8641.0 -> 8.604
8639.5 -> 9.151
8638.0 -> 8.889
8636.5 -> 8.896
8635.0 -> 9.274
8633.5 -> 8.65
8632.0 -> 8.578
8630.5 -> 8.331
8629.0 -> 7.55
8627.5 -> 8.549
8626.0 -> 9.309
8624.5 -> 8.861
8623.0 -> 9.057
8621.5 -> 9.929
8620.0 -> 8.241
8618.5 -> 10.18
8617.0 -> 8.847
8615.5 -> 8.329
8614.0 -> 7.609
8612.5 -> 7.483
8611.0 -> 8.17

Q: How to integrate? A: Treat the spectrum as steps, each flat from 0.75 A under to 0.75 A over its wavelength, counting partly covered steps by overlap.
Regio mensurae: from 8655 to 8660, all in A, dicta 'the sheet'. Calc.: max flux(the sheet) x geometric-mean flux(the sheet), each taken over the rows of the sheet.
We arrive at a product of 70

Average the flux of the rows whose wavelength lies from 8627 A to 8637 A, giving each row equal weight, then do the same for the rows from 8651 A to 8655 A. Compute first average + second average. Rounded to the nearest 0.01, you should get 16.75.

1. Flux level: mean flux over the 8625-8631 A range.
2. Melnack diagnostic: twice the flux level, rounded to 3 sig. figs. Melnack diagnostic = 16.9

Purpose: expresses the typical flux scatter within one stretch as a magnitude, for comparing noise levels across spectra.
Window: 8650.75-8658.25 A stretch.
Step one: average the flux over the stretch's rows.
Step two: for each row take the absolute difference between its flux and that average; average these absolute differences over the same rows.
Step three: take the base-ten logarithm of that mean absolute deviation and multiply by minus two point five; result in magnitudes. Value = 0.86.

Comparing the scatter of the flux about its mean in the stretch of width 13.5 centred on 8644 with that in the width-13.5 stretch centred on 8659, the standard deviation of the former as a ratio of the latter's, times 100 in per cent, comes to 56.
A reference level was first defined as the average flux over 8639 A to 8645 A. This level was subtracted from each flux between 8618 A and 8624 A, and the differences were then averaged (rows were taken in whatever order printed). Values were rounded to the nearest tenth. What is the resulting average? 0.2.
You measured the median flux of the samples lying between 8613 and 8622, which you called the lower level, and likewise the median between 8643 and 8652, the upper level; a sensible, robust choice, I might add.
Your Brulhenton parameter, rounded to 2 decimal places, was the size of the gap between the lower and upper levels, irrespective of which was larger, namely 0.11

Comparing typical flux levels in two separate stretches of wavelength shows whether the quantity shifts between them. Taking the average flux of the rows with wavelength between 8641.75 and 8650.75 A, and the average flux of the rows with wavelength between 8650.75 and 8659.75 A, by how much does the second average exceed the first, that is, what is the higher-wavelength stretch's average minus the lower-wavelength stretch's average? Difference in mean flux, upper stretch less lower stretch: -0.9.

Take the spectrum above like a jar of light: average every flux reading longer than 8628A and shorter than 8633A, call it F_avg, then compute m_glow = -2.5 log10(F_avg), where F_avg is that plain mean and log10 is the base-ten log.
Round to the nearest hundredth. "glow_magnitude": -2.28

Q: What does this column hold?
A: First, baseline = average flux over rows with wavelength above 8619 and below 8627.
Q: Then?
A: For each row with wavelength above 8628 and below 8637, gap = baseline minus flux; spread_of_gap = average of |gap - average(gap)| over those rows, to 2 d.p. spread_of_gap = 0.40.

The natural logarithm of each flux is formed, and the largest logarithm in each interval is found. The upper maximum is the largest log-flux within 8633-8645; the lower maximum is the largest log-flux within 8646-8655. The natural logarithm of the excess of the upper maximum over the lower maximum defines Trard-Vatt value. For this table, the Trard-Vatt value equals -3.6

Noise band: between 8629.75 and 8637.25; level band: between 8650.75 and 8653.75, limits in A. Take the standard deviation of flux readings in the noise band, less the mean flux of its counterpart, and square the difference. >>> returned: 64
